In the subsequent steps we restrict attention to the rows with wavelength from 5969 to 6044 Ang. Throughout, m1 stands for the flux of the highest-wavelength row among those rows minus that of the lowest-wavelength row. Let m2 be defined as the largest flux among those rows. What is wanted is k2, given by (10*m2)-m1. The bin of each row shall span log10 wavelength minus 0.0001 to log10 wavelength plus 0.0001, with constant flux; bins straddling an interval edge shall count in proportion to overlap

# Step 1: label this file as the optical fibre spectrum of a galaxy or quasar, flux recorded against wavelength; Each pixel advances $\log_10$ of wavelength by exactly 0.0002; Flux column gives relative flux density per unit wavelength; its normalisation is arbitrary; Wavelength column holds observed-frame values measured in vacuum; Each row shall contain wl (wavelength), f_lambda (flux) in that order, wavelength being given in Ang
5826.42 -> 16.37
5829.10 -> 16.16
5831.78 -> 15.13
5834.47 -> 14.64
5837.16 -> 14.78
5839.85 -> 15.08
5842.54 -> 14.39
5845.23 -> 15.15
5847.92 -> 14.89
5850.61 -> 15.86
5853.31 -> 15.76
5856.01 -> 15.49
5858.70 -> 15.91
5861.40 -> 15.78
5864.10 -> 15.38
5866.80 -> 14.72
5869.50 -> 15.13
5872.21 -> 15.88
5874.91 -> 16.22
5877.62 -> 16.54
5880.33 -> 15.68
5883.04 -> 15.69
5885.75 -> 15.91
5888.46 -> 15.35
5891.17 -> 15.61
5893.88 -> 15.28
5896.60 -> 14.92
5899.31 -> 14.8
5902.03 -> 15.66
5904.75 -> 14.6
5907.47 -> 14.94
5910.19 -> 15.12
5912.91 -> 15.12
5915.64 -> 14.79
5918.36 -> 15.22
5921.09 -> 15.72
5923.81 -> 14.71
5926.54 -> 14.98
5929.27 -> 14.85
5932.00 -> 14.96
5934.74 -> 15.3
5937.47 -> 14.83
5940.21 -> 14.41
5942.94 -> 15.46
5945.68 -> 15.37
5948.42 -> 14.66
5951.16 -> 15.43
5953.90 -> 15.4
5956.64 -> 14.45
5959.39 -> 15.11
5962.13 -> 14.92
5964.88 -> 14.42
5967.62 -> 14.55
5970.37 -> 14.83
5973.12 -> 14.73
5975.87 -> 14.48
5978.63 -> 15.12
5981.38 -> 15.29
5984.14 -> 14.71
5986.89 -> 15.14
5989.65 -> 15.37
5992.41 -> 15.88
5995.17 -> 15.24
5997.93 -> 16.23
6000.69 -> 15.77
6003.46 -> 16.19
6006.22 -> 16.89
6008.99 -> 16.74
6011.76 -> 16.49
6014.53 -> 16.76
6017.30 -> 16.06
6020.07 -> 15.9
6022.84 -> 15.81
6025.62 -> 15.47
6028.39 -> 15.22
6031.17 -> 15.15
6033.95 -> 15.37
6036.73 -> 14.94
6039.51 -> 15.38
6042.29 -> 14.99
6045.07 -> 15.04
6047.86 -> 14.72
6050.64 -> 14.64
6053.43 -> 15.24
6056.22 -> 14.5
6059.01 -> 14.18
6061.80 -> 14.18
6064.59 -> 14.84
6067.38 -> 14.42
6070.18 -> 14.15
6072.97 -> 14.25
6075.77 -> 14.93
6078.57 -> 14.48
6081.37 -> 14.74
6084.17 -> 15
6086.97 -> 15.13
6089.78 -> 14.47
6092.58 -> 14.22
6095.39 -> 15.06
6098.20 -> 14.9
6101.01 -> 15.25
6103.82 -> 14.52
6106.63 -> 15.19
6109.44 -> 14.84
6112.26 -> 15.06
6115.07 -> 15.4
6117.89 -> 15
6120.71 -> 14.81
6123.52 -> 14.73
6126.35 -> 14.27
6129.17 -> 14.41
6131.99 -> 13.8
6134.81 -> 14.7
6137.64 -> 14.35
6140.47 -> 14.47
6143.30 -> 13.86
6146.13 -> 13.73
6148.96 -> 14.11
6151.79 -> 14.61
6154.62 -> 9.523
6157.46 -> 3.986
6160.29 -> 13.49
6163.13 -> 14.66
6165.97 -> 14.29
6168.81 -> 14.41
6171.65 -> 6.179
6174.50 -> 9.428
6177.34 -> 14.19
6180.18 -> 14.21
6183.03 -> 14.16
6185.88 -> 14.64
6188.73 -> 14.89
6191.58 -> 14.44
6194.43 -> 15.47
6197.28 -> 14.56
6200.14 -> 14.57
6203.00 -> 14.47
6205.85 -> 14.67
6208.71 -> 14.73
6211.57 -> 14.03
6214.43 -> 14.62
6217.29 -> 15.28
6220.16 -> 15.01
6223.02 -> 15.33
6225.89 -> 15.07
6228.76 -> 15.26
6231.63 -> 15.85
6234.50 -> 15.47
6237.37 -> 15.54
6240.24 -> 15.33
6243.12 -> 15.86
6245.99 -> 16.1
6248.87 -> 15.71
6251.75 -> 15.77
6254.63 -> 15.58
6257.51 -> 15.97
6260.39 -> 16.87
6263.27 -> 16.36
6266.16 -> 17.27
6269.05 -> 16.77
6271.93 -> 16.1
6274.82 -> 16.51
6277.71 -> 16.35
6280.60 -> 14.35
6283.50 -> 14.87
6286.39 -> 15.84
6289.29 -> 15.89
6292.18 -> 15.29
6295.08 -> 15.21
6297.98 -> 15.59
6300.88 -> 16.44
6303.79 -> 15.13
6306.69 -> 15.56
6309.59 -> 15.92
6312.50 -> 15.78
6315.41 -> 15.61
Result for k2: 169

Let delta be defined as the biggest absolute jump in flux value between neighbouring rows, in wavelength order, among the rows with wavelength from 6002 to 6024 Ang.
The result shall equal 0.70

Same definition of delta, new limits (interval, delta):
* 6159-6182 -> 8.23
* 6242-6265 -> 0.90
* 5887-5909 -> 1.06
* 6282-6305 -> 1.31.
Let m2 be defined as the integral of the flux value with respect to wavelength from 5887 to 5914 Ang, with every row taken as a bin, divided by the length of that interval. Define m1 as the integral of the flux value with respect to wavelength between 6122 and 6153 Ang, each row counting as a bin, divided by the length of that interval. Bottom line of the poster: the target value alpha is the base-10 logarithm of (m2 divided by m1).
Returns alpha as 0.026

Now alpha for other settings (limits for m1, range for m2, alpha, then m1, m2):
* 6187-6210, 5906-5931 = 0.009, 14.7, 15.0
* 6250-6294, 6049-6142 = -0.037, 16.0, 14.7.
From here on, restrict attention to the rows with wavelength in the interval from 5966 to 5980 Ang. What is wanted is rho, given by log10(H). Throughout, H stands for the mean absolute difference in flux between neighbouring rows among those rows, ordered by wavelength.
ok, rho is -0.50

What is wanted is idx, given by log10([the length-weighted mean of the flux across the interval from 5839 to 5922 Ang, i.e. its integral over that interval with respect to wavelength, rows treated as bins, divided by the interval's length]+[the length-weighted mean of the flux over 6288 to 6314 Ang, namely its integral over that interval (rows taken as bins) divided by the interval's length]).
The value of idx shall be 1.492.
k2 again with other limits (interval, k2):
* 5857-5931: 166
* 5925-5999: 161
